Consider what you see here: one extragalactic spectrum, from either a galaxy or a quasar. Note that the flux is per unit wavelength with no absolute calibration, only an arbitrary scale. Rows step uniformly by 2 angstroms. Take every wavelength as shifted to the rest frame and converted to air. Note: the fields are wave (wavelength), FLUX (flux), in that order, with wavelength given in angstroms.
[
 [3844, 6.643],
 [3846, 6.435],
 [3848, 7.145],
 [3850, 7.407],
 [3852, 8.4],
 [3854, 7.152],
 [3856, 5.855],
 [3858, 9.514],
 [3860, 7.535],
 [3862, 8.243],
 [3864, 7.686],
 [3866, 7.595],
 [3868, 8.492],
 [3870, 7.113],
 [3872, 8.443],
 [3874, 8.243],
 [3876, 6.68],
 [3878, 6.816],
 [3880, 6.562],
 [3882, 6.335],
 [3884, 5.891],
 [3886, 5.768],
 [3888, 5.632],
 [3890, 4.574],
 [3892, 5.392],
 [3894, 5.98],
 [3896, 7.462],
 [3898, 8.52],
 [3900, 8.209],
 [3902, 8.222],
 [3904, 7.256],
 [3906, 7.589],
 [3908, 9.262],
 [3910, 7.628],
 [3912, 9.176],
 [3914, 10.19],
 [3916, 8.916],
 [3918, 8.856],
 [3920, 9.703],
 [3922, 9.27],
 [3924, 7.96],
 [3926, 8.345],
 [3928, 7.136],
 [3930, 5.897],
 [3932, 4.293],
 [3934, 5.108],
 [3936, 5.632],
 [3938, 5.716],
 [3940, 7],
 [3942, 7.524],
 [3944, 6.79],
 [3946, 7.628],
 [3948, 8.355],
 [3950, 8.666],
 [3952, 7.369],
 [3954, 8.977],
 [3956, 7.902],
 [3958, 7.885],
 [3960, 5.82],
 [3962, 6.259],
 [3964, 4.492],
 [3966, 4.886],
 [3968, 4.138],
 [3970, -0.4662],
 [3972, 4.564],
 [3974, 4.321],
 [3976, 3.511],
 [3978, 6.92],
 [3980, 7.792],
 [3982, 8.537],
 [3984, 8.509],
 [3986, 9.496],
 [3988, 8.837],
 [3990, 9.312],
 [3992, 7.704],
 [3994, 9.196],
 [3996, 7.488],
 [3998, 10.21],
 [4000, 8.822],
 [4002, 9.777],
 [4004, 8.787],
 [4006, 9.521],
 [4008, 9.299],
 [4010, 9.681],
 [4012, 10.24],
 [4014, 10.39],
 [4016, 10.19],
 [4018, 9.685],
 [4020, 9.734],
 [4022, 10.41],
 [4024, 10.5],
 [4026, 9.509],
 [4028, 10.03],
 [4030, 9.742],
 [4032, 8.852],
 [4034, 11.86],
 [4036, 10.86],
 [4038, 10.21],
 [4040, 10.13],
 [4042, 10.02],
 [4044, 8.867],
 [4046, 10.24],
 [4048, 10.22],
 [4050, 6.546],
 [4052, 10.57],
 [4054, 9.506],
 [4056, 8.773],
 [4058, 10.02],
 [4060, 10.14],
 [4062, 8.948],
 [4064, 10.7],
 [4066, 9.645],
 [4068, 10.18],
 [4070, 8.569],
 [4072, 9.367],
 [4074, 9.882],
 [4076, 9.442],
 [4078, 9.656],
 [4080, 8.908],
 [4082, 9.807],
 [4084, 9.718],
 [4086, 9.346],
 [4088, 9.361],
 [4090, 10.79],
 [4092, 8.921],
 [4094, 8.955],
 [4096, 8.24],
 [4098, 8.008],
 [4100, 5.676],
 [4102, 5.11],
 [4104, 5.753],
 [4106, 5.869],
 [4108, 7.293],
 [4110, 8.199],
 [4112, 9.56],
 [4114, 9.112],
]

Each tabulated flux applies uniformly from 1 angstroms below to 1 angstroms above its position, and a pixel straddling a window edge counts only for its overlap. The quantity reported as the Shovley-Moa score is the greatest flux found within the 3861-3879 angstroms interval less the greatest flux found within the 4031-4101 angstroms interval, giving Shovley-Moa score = -3.4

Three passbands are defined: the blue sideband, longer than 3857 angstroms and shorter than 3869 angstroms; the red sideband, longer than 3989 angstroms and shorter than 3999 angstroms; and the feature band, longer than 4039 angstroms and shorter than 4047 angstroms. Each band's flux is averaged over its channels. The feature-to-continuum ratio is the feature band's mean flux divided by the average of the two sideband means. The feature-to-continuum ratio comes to 1.16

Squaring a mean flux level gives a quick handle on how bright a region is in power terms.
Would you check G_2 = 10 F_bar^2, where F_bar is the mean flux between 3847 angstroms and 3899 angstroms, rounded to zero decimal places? 503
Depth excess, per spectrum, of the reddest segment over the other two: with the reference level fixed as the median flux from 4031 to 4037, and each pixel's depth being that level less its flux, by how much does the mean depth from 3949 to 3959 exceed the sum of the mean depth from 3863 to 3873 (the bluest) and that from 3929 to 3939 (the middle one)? -5.8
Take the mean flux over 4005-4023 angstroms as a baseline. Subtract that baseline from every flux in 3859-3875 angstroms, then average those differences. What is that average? -2.0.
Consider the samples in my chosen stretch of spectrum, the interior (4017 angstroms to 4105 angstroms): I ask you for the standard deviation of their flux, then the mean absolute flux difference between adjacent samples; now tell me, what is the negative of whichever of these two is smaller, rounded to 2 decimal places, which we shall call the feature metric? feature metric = -0.93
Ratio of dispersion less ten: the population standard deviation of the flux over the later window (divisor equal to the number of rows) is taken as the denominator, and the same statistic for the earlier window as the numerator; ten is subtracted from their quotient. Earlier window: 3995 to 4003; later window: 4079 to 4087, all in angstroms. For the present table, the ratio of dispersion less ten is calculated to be -7.1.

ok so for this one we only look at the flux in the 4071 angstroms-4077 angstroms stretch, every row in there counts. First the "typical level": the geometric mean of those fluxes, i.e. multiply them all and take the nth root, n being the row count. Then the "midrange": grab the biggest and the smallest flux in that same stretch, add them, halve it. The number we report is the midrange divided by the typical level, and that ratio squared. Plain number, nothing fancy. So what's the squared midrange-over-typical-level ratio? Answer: 1.01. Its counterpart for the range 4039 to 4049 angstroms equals 0.93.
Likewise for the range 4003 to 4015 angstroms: 0.99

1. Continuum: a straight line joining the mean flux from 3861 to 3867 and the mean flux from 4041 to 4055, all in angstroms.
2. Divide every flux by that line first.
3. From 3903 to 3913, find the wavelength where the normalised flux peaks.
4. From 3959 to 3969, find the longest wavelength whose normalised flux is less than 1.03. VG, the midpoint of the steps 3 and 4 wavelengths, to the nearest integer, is 3938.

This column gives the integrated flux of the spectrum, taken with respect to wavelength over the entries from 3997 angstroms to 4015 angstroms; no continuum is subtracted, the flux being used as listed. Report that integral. 173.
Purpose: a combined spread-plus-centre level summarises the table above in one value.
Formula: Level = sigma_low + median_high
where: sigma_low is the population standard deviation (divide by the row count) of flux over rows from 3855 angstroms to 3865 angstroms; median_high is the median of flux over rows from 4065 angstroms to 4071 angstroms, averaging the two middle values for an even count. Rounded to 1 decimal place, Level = 10.8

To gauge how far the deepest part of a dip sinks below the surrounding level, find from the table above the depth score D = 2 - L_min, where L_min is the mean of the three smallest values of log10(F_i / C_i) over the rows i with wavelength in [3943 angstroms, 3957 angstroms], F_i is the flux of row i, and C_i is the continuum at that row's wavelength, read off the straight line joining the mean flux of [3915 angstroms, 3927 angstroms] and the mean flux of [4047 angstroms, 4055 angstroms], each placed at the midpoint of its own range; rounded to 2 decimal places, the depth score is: 2.09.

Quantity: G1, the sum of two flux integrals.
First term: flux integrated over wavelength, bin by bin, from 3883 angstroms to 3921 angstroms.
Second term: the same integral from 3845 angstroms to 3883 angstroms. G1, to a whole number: 572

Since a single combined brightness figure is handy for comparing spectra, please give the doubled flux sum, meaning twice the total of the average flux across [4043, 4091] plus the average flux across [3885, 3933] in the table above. 34.2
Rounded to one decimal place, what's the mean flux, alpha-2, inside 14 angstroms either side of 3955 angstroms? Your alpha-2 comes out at 6.9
